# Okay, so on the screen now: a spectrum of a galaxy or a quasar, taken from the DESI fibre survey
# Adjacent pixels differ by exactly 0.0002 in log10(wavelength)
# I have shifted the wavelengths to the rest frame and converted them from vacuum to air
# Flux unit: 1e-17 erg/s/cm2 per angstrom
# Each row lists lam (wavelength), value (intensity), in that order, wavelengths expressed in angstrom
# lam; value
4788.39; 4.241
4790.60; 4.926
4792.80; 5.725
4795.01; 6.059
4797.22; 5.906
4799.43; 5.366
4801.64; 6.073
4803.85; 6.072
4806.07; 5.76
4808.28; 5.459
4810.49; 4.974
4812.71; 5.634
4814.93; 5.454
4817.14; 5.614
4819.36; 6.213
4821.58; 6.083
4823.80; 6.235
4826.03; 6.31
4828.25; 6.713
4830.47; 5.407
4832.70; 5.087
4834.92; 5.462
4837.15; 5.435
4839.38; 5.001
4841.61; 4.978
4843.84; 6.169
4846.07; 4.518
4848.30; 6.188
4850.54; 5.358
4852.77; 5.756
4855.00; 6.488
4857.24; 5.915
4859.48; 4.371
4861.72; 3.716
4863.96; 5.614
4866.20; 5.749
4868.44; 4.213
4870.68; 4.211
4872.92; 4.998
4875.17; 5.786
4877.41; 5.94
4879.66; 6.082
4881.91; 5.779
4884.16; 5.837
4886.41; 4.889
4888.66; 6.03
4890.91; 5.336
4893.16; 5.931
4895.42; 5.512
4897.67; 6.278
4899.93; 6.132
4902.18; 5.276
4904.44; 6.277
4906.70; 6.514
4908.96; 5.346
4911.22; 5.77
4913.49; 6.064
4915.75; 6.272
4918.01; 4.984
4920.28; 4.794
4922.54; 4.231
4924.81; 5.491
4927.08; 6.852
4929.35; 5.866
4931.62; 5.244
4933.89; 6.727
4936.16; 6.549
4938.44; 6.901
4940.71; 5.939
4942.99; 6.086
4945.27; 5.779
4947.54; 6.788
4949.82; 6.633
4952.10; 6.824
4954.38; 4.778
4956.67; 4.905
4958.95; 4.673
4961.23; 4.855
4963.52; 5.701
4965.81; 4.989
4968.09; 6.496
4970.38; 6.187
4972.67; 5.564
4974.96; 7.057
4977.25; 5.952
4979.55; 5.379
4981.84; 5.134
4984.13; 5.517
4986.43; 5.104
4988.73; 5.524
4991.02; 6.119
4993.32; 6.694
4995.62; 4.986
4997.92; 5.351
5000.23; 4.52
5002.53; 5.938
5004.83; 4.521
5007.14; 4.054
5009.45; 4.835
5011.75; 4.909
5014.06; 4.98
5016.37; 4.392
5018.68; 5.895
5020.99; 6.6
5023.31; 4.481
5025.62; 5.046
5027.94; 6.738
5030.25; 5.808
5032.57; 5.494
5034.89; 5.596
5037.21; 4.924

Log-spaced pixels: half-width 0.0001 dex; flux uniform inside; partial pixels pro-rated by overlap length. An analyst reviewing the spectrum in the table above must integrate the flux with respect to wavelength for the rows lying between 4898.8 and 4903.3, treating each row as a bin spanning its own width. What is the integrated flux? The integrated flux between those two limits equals 25.7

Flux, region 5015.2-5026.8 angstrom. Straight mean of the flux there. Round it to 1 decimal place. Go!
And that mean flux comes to 5.3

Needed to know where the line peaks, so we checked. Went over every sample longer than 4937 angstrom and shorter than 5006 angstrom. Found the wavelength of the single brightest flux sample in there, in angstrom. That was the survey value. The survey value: 4974.96 angstrom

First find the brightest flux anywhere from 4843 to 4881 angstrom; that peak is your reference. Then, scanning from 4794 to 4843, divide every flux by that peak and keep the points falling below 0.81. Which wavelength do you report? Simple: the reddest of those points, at 4841.61 angstrom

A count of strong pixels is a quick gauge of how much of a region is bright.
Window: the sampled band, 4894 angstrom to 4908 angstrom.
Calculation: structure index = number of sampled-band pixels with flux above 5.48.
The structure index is 5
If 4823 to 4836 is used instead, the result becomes 3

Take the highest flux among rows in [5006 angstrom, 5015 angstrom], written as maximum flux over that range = 4.98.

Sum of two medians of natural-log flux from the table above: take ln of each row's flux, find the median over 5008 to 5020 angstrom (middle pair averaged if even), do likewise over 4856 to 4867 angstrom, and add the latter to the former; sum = 3.32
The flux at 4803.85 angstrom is 6.072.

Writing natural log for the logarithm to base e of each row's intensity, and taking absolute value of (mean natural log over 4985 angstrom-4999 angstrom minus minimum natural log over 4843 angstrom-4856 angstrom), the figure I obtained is 0.21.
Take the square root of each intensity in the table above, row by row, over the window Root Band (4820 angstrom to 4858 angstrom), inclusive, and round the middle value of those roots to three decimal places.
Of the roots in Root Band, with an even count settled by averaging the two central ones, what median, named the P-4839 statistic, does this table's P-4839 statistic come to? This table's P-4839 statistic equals 2.399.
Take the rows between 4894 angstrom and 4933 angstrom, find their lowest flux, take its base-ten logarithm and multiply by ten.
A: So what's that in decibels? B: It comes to 6.26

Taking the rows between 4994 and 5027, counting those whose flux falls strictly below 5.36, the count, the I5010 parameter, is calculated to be 11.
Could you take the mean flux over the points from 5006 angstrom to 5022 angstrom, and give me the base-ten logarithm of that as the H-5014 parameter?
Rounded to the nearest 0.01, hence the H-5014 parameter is 0.71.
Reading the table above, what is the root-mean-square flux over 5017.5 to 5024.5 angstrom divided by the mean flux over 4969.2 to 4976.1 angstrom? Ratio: 0.91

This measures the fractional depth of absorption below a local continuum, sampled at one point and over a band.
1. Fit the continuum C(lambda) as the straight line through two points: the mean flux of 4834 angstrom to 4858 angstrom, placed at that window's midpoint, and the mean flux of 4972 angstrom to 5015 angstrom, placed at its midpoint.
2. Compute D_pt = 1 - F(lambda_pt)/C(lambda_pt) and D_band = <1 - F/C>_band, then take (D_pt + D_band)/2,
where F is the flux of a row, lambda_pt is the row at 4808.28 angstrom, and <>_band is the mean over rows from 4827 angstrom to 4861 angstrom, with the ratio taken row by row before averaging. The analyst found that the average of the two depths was 0.02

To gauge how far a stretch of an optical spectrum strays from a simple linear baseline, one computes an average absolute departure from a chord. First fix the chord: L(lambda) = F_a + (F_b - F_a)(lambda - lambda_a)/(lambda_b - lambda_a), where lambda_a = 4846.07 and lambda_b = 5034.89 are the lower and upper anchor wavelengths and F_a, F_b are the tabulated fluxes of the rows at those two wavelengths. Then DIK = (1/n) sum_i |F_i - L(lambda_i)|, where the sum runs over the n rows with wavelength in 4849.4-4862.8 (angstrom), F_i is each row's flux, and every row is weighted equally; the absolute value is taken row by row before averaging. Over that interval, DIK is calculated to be 1.1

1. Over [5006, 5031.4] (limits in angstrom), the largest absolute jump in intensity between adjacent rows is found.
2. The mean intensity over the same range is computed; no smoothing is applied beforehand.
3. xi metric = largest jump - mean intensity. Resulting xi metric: -3.1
